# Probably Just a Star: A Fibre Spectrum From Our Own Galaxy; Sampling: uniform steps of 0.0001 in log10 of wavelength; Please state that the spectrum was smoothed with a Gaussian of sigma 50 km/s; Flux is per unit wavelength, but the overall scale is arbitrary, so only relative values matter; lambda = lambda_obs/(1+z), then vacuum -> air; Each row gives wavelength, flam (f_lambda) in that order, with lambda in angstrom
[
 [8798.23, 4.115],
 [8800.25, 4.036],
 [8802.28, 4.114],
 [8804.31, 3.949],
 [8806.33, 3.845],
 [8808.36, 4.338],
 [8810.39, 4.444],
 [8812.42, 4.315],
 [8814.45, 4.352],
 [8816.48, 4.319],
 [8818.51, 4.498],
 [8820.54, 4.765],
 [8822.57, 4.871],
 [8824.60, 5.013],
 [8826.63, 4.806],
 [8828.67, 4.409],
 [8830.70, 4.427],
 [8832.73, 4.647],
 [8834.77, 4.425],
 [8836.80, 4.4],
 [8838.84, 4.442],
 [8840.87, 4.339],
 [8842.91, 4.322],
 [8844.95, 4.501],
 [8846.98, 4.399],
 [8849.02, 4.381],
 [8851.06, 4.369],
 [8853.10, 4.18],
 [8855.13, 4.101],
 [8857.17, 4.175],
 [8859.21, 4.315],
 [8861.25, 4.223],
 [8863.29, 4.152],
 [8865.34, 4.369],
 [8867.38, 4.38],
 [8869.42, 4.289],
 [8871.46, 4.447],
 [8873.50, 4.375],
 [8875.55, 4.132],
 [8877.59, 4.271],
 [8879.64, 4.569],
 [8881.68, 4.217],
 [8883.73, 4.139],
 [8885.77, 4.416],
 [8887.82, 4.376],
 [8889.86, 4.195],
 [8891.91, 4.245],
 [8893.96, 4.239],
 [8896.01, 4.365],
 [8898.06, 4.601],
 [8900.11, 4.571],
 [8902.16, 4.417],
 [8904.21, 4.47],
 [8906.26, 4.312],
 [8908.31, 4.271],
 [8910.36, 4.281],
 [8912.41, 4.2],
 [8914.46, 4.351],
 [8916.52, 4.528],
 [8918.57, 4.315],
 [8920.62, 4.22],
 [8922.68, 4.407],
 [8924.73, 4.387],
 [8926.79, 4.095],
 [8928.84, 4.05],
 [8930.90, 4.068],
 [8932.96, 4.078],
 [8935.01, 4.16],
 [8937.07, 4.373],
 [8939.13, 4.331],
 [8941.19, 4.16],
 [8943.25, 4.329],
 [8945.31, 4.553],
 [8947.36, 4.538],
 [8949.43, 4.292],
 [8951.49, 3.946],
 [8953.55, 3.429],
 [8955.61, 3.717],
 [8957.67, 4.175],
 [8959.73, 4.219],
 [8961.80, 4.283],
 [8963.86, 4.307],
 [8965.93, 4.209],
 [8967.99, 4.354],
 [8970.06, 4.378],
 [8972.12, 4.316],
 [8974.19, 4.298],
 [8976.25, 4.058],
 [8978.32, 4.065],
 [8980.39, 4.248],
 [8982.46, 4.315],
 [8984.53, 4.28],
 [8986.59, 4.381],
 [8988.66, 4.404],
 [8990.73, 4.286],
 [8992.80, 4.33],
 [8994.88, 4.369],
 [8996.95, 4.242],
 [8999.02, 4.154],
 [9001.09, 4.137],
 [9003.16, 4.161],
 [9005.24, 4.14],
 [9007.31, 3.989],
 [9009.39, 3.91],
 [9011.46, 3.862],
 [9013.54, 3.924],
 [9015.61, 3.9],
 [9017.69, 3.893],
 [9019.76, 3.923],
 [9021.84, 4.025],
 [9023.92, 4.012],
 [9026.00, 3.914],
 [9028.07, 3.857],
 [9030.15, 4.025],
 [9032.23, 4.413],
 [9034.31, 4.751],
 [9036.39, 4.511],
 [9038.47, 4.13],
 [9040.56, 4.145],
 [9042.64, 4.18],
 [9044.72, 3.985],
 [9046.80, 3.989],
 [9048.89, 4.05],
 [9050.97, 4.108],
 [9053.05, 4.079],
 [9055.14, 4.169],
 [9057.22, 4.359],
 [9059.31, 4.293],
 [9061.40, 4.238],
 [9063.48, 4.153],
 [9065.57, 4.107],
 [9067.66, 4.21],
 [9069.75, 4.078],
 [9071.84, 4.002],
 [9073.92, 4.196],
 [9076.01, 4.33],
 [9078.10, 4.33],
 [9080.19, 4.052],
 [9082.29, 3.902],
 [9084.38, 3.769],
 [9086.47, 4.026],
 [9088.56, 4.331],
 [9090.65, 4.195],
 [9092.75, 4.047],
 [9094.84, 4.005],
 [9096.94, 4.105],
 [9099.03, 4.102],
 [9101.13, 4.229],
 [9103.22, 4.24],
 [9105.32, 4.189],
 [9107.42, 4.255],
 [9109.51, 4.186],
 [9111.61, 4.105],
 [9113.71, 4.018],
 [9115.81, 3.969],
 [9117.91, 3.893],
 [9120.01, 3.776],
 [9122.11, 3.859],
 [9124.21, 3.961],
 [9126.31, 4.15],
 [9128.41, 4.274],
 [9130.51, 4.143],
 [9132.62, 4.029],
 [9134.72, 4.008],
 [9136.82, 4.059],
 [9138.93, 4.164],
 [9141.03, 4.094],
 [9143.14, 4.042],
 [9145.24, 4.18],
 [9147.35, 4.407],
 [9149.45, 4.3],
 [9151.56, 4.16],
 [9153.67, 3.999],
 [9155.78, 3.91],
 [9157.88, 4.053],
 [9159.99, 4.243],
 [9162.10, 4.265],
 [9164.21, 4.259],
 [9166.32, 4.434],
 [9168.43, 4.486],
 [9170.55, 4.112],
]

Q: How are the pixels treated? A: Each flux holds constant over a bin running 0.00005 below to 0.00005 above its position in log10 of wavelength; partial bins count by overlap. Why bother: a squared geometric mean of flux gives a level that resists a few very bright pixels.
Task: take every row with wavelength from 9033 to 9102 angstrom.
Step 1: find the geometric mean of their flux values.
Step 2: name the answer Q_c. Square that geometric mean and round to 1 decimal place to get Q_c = 17.2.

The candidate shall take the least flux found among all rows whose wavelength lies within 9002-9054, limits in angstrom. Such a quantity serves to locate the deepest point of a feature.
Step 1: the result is 3.857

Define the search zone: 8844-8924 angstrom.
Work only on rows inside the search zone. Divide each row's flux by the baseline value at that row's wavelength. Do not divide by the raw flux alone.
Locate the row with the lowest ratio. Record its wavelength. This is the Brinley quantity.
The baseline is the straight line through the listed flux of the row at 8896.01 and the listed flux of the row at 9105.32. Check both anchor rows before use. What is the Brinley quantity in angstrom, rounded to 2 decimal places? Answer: 8855.13 angstrom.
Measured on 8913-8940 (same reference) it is 8928.84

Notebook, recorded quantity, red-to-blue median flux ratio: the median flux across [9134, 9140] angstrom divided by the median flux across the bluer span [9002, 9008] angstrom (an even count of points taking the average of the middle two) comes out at 0.98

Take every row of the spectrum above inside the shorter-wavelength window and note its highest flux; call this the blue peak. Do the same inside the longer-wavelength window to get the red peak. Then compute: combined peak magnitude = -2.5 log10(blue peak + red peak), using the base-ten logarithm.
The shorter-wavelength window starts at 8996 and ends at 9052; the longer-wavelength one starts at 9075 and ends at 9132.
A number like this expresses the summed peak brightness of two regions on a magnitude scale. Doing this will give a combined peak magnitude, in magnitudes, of -2.40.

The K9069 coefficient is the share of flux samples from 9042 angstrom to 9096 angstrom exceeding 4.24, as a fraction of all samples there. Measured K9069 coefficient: 0.19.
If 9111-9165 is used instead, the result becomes 0.23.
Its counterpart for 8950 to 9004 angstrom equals 0.58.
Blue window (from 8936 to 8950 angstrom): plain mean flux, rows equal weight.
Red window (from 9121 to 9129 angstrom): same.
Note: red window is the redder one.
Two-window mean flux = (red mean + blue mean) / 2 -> 4.21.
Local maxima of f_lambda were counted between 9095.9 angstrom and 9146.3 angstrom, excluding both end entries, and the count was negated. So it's -4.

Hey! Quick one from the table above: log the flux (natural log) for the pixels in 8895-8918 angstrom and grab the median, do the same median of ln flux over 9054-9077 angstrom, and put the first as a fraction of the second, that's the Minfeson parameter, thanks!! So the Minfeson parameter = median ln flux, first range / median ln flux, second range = 1.028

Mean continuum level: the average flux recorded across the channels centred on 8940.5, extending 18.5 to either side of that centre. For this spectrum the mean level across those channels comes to 4.17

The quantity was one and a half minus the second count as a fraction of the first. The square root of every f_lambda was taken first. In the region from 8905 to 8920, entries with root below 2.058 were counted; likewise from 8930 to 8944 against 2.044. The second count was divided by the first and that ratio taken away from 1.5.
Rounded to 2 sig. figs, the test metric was -2.5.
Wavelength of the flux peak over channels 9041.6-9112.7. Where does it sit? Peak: 9057.22 angstrom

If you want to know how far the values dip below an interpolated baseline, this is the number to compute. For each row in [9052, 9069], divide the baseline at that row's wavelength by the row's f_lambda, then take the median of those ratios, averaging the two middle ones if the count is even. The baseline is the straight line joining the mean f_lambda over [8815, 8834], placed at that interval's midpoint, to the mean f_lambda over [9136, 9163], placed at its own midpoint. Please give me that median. 1.02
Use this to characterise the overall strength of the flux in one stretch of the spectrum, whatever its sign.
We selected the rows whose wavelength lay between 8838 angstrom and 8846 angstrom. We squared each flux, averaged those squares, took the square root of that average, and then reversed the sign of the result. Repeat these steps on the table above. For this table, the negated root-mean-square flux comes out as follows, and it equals -4.40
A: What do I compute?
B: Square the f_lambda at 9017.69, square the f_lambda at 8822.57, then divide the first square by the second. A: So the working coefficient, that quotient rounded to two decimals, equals 0.64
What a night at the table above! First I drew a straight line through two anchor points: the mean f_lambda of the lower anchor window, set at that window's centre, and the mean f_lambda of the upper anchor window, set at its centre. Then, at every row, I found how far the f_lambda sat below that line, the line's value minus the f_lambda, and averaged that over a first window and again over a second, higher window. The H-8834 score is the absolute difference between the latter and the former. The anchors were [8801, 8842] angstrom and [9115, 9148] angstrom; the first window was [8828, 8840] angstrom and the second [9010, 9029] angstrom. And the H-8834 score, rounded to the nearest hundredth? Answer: 0.31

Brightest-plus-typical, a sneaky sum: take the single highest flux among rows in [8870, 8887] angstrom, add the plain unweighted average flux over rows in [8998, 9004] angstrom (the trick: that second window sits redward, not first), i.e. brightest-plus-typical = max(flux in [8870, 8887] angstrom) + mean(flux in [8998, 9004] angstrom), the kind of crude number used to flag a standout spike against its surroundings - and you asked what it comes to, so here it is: 8.72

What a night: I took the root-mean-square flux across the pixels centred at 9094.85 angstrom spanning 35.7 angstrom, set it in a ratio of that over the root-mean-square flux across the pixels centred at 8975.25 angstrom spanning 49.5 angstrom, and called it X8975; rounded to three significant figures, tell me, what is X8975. 0.981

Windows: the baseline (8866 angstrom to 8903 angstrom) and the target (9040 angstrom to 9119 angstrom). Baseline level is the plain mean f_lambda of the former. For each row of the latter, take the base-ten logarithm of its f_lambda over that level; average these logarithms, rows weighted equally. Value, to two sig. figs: -0.023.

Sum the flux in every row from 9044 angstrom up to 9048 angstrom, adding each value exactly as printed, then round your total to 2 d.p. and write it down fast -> 7.97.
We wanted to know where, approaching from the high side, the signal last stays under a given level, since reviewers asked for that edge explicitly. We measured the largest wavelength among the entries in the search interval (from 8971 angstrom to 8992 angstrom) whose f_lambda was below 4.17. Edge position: 8978.32 angstrom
